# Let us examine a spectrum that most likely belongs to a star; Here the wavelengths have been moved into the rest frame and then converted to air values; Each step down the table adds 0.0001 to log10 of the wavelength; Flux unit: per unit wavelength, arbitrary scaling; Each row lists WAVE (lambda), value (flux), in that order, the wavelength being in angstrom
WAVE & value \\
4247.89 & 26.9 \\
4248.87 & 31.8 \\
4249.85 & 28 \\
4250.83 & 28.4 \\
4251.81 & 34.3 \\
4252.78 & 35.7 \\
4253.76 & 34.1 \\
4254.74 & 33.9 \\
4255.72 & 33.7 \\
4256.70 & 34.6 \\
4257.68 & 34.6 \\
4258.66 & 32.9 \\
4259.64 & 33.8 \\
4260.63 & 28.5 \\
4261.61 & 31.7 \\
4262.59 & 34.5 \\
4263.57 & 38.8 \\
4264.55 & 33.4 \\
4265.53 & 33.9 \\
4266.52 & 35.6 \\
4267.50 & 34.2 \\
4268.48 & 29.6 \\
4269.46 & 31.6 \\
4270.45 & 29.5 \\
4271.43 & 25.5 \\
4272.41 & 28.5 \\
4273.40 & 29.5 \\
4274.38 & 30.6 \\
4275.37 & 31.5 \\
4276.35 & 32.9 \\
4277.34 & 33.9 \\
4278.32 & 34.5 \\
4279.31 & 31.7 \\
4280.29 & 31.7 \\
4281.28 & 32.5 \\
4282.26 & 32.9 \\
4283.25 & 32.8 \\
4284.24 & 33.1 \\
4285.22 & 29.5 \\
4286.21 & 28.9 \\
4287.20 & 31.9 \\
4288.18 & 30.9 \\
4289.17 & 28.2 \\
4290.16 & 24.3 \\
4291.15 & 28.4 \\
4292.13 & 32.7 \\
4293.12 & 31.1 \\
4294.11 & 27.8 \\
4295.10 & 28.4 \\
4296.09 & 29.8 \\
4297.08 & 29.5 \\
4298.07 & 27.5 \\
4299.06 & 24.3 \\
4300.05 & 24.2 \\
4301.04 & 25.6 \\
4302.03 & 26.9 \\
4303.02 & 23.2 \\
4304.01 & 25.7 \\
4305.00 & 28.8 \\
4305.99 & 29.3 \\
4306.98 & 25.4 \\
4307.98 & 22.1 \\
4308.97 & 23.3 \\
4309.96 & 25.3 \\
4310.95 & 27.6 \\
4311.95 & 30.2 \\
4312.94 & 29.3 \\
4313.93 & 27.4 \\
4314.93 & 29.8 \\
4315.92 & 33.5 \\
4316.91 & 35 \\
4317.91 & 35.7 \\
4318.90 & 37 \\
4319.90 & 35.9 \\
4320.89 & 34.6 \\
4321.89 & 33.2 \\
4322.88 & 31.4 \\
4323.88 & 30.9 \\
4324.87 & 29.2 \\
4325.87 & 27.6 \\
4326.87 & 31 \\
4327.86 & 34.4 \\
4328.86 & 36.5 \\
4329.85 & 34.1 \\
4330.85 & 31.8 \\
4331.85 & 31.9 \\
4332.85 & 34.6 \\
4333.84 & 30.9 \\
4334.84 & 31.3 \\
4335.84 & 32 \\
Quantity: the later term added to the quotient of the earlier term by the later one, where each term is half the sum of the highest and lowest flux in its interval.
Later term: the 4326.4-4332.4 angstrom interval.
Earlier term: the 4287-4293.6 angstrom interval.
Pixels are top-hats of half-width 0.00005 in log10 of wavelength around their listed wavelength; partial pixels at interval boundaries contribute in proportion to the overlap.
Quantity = 34.6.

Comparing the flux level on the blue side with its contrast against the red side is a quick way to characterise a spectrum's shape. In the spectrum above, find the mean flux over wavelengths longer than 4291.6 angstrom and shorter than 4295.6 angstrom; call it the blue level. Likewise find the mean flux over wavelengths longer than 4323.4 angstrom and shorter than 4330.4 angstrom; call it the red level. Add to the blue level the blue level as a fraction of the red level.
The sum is 30.9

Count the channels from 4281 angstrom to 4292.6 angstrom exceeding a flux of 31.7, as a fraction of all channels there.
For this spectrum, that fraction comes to 0.5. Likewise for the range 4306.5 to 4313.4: 0.0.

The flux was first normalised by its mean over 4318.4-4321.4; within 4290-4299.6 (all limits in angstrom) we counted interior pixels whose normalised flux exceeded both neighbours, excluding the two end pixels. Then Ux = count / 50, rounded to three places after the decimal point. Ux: 0.040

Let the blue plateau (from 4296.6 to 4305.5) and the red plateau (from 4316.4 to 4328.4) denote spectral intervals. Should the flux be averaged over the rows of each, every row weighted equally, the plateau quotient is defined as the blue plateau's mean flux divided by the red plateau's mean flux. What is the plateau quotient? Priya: 0.79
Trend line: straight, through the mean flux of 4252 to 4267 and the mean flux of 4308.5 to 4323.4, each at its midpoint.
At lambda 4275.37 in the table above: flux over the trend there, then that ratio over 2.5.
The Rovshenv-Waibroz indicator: 0.379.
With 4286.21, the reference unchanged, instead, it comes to 0.353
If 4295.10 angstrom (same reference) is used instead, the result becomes 0.352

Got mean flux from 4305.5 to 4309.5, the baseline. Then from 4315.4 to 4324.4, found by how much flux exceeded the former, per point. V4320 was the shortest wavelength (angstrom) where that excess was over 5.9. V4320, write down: 4315.92 angstrom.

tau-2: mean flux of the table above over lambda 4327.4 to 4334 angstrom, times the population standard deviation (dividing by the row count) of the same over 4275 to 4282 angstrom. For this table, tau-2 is 36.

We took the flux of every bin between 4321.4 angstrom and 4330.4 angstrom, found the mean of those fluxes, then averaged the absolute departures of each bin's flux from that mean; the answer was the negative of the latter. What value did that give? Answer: -2.24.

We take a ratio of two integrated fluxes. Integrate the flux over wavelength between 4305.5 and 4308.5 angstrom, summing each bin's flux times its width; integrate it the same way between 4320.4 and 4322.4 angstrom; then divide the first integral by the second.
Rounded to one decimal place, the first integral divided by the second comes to 1.1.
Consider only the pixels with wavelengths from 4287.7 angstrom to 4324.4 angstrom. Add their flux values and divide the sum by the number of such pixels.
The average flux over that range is 29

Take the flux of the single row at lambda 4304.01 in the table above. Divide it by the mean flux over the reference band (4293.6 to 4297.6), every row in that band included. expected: 0.89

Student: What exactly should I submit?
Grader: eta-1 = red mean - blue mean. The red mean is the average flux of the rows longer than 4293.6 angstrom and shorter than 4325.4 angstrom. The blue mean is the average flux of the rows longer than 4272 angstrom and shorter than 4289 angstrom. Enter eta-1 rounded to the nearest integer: -3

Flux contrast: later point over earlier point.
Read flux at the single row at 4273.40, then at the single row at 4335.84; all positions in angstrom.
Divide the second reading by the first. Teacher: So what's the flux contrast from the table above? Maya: 1.08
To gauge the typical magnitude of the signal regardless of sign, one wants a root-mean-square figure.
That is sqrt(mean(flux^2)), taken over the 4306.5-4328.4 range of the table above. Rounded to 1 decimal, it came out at 30.7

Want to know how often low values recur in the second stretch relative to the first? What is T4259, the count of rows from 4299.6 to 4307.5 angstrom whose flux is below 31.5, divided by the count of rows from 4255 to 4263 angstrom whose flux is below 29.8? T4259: 8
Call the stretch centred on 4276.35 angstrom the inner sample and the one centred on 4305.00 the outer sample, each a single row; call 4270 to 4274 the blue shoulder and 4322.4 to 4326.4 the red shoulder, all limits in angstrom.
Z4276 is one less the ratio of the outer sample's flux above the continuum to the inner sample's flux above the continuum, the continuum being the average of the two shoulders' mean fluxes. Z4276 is 1.1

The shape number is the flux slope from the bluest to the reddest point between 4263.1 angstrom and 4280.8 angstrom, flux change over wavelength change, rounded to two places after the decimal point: -0.42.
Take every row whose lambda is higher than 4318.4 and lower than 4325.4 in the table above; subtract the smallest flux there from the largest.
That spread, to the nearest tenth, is 7.8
